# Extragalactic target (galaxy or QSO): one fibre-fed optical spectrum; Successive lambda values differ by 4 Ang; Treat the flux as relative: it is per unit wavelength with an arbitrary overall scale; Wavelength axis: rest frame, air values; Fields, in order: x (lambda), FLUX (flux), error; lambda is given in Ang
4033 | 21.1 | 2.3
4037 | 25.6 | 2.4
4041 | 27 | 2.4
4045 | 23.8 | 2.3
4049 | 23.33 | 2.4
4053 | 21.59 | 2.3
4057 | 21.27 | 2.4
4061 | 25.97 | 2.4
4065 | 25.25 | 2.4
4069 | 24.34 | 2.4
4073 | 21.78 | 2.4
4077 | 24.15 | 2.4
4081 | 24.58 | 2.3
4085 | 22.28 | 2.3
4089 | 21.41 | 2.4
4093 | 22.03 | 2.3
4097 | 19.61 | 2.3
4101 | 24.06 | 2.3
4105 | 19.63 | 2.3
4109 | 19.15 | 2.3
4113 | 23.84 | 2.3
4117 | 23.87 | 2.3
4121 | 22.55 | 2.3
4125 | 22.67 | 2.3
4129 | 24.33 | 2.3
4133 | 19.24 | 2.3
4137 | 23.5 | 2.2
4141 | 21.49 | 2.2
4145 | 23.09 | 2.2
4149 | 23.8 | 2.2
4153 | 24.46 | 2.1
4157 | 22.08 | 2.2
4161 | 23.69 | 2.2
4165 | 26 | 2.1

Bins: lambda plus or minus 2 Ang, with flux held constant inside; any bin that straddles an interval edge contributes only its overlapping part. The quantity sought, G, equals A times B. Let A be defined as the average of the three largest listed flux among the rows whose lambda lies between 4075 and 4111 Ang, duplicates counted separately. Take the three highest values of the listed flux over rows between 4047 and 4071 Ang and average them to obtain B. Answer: 611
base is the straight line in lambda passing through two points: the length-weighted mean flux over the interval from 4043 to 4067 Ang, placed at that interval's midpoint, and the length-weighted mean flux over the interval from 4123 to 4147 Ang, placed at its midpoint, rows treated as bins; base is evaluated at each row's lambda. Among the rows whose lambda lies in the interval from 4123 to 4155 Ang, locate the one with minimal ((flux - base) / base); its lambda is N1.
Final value 4133 Ang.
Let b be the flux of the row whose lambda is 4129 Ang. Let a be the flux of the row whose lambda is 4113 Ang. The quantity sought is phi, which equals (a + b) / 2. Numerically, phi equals 24.1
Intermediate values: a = 23.84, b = 24.33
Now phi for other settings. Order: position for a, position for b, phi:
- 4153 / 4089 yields 22.9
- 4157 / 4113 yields 23.0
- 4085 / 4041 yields 24.6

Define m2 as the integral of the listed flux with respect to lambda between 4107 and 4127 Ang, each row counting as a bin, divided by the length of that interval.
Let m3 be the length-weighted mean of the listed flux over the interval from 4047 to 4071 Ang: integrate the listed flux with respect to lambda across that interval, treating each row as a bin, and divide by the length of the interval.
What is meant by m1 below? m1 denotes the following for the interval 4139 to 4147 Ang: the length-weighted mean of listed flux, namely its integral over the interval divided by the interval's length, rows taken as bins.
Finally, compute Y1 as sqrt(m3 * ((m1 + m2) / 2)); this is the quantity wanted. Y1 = 23.0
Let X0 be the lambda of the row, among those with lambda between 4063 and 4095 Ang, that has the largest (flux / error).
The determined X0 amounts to 4081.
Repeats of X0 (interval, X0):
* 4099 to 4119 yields 4101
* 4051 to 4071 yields 4061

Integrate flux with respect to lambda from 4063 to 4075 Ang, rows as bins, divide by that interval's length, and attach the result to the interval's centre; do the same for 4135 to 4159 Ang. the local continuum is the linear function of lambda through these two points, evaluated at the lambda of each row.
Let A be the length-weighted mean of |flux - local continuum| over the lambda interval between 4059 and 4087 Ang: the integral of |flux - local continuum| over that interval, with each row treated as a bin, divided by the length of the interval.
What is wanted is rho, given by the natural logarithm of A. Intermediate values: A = 1.2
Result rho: 0.2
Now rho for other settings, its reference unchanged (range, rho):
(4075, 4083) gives -0.4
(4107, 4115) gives 0.9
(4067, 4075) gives 0.2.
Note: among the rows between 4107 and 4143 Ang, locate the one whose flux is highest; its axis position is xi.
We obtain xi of 4129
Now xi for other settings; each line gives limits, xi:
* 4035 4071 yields 4041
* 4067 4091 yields 4081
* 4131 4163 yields 4153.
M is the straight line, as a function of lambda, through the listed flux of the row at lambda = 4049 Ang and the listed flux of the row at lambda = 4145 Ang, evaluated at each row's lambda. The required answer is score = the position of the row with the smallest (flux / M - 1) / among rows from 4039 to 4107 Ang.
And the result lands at 4097 Ang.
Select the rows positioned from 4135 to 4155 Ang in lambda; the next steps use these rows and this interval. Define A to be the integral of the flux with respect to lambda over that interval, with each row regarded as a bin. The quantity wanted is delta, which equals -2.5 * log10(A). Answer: -6.67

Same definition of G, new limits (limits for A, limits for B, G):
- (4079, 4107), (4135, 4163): 567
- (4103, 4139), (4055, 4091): 607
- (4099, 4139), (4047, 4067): 599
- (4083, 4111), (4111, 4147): 547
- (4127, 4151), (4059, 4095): 603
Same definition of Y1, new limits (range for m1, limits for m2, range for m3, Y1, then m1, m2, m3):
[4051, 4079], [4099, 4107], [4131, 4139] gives 22.0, 23.5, 21.8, 21.4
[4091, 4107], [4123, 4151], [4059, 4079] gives 23.1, 21.3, 22.6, 24.3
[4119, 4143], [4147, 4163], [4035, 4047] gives 24.2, 22.3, 23.5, 25.5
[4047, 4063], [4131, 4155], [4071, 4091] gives 22.8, 23.0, 22.6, 22.8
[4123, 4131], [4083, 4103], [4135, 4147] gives 22.7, 23.5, 21.9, 22.7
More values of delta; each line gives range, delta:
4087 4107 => -6.58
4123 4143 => -6.62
